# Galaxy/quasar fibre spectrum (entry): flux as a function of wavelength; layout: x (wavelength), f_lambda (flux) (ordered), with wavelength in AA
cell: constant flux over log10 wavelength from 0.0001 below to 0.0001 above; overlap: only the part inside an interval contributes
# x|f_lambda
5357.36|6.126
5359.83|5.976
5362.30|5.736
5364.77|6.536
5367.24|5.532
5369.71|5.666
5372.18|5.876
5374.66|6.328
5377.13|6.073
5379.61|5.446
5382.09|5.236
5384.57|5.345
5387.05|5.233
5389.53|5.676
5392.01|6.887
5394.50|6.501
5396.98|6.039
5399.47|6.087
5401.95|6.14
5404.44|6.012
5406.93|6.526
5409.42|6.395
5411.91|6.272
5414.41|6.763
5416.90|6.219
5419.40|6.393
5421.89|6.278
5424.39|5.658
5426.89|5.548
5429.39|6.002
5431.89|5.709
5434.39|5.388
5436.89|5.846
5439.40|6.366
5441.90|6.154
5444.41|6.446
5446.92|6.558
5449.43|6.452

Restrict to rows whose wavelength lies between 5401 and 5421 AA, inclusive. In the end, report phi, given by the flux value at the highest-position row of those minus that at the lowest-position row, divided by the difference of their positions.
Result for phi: 0.01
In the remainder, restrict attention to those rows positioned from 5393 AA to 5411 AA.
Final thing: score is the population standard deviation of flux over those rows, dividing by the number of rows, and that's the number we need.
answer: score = 0.21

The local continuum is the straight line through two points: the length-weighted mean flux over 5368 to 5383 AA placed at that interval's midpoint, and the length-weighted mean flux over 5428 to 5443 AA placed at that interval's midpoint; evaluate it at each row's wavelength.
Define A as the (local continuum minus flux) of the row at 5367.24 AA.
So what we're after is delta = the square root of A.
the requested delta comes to 0.47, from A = 0.22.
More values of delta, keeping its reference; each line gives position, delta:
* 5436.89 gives 0.25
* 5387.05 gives 0.75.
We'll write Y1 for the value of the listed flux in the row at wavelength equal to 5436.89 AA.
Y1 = 5.846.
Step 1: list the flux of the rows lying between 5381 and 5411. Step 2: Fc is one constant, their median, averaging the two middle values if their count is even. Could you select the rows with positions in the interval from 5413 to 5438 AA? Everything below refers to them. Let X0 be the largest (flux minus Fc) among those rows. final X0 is 0.70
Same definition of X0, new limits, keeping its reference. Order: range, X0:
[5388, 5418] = 0.82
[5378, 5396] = 0.82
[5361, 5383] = 0.47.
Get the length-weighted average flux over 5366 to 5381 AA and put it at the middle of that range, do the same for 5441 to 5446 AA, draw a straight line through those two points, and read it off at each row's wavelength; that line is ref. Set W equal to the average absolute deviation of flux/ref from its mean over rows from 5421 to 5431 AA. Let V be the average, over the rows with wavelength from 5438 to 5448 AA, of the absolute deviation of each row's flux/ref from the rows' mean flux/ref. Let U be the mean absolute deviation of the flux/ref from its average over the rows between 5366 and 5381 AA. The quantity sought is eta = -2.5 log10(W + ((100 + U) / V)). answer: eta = -9.4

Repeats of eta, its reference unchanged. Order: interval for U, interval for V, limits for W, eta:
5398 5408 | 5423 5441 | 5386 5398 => -8.6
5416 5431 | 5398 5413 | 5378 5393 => -9.1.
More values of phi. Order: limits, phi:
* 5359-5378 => 0.01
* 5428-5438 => -0.02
